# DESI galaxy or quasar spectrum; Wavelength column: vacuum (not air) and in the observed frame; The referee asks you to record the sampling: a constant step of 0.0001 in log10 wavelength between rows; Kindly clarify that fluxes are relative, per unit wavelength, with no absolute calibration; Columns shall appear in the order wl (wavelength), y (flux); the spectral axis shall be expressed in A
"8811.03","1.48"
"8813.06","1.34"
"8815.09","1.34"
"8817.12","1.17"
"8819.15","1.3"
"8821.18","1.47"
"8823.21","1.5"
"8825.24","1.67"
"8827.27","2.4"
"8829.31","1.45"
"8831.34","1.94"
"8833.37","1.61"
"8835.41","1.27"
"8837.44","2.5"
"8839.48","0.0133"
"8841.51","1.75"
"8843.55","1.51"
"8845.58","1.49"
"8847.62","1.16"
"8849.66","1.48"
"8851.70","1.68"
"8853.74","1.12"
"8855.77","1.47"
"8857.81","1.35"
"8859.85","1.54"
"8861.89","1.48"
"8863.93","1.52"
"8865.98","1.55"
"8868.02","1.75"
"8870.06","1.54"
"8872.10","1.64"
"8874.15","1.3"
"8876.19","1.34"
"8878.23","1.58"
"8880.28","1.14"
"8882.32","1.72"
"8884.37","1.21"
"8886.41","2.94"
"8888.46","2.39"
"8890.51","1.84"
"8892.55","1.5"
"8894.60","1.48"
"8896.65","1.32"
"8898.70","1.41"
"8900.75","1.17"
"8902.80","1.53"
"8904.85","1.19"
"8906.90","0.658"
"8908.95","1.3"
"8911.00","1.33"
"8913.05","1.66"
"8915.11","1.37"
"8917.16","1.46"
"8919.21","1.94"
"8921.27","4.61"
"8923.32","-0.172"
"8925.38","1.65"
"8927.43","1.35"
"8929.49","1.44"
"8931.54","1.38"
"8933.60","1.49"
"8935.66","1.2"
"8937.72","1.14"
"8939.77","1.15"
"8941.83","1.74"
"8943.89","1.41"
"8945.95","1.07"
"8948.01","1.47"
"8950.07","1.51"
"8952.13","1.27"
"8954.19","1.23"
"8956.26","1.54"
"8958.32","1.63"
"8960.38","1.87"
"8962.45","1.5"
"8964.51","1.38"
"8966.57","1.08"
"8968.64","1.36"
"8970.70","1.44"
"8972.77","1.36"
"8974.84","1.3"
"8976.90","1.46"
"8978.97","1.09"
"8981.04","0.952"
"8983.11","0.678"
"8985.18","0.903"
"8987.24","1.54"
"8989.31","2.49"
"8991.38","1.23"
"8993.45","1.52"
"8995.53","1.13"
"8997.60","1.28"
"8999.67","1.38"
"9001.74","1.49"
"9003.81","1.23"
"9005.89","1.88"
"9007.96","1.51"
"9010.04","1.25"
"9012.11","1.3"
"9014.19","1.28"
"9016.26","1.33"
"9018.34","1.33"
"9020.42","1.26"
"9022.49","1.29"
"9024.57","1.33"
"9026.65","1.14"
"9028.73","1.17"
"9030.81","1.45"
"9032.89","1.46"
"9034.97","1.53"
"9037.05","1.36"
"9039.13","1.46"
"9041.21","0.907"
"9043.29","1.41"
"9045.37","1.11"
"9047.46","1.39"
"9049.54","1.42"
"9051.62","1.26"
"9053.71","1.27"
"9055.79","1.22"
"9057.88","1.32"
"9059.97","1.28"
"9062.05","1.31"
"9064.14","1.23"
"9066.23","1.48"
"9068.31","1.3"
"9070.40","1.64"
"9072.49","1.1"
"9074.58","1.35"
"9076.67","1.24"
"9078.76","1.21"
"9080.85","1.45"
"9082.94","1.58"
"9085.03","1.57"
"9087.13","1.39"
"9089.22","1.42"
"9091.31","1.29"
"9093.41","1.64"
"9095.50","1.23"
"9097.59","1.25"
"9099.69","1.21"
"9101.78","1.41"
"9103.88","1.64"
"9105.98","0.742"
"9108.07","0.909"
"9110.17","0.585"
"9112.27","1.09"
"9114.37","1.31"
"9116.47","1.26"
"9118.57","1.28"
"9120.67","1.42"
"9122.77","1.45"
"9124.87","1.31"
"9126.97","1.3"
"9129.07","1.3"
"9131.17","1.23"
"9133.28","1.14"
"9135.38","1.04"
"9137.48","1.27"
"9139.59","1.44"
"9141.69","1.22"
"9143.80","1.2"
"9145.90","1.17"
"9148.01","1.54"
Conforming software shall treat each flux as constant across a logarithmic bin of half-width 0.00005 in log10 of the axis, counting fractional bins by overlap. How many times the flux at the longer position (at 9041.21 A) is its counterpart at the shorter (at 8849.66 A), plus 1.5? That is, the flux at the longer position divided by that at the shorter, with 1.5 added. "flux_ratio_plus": 2.1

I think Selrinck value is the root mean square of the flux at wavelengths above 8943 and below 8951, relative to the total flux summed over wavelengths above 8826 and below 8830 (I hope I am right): 0.36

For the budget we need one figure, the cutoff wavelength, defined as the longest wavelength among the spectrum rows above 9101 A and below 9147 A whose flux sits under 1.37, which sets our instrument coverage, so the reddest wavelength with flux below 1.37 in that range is 9145.90 A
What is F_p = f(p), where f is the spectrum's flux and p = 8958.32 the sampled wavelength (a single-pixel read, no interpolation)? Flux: 1.63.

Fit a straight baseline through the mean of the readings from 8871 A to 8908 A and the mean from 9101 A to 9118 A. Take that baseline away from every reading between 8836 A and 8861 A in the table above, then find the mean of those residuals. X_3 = -0.17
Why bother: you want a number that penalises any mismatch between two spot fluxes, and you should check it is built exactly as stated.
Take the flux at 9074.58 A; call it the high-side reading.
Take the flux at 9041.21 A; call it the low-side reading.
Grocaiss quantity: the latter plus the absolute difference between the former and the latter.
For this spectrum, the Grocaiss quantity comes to 1.35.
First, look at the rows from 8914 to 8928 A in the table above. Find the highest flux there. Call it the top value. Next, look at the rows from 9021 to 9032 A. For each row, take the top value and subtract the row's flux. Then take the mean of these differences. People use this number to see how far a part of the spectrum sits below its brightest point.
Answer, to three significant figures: 3.33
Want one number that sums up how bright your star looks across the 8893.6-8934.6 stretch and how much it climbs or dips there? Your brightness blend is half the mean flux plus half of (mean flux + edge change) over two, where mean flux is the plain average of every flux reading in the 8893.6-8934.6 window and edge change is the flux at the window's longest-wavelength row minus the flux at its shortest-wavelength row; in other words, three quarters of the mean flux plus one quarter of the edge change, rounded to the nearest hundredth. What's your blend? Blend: 1.11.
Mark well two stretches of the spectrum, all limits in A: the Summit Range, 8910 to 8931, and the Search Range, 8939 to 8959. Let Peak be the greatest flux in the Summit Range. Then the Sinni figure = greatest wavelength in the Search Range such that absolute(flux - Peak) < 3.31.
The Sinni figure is 8958.32 A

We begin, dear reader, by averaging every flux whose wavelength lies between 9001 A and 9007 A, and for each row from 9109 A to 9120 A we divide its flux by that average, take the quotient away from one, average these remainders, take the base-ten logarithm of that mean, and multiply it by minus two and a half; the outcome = 1.4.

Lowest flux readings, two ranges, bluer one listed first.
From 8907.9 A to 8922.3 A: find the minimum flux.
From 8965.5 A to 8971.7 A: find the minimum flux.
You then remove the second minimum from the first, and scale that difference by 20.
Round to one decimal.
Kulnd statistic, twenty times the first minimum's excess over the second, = 4.4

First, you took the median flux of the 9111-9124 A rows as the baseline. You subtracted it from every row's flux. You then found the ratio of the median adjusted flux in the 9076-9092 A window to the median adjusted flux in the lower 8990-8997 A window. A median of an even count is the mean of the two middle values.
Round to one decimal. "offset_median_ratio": -1.7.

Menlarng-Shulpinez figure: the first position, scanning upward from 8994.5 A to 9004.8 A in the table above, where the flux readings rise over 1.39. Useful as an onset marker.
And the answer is 9001.74 A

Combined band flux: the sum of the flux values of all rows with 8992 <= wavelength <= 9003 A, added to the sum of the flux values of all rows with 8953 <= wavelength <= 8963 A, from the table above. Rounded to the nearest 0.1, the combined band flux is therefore 14.6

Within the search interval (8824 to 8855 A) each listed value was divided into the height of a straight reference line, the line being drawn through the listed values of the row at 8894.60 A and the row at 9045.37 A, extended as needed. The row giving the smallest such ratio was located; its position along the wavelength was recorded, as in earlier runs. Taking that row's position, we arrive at 8837.44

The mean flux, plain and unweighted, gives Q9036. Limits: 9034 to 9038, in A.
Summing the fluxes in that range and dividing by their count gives 1.45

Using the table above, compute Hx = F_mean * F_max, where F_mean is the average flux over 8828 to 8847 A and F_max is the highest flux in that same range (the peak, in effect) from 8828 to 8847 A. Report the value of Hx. 3.8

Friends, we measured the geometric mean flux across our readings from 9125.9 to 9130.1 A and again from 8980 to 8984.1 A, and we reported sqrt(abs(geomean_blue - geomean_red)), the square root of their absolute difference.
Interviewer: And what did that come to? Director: 0.70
